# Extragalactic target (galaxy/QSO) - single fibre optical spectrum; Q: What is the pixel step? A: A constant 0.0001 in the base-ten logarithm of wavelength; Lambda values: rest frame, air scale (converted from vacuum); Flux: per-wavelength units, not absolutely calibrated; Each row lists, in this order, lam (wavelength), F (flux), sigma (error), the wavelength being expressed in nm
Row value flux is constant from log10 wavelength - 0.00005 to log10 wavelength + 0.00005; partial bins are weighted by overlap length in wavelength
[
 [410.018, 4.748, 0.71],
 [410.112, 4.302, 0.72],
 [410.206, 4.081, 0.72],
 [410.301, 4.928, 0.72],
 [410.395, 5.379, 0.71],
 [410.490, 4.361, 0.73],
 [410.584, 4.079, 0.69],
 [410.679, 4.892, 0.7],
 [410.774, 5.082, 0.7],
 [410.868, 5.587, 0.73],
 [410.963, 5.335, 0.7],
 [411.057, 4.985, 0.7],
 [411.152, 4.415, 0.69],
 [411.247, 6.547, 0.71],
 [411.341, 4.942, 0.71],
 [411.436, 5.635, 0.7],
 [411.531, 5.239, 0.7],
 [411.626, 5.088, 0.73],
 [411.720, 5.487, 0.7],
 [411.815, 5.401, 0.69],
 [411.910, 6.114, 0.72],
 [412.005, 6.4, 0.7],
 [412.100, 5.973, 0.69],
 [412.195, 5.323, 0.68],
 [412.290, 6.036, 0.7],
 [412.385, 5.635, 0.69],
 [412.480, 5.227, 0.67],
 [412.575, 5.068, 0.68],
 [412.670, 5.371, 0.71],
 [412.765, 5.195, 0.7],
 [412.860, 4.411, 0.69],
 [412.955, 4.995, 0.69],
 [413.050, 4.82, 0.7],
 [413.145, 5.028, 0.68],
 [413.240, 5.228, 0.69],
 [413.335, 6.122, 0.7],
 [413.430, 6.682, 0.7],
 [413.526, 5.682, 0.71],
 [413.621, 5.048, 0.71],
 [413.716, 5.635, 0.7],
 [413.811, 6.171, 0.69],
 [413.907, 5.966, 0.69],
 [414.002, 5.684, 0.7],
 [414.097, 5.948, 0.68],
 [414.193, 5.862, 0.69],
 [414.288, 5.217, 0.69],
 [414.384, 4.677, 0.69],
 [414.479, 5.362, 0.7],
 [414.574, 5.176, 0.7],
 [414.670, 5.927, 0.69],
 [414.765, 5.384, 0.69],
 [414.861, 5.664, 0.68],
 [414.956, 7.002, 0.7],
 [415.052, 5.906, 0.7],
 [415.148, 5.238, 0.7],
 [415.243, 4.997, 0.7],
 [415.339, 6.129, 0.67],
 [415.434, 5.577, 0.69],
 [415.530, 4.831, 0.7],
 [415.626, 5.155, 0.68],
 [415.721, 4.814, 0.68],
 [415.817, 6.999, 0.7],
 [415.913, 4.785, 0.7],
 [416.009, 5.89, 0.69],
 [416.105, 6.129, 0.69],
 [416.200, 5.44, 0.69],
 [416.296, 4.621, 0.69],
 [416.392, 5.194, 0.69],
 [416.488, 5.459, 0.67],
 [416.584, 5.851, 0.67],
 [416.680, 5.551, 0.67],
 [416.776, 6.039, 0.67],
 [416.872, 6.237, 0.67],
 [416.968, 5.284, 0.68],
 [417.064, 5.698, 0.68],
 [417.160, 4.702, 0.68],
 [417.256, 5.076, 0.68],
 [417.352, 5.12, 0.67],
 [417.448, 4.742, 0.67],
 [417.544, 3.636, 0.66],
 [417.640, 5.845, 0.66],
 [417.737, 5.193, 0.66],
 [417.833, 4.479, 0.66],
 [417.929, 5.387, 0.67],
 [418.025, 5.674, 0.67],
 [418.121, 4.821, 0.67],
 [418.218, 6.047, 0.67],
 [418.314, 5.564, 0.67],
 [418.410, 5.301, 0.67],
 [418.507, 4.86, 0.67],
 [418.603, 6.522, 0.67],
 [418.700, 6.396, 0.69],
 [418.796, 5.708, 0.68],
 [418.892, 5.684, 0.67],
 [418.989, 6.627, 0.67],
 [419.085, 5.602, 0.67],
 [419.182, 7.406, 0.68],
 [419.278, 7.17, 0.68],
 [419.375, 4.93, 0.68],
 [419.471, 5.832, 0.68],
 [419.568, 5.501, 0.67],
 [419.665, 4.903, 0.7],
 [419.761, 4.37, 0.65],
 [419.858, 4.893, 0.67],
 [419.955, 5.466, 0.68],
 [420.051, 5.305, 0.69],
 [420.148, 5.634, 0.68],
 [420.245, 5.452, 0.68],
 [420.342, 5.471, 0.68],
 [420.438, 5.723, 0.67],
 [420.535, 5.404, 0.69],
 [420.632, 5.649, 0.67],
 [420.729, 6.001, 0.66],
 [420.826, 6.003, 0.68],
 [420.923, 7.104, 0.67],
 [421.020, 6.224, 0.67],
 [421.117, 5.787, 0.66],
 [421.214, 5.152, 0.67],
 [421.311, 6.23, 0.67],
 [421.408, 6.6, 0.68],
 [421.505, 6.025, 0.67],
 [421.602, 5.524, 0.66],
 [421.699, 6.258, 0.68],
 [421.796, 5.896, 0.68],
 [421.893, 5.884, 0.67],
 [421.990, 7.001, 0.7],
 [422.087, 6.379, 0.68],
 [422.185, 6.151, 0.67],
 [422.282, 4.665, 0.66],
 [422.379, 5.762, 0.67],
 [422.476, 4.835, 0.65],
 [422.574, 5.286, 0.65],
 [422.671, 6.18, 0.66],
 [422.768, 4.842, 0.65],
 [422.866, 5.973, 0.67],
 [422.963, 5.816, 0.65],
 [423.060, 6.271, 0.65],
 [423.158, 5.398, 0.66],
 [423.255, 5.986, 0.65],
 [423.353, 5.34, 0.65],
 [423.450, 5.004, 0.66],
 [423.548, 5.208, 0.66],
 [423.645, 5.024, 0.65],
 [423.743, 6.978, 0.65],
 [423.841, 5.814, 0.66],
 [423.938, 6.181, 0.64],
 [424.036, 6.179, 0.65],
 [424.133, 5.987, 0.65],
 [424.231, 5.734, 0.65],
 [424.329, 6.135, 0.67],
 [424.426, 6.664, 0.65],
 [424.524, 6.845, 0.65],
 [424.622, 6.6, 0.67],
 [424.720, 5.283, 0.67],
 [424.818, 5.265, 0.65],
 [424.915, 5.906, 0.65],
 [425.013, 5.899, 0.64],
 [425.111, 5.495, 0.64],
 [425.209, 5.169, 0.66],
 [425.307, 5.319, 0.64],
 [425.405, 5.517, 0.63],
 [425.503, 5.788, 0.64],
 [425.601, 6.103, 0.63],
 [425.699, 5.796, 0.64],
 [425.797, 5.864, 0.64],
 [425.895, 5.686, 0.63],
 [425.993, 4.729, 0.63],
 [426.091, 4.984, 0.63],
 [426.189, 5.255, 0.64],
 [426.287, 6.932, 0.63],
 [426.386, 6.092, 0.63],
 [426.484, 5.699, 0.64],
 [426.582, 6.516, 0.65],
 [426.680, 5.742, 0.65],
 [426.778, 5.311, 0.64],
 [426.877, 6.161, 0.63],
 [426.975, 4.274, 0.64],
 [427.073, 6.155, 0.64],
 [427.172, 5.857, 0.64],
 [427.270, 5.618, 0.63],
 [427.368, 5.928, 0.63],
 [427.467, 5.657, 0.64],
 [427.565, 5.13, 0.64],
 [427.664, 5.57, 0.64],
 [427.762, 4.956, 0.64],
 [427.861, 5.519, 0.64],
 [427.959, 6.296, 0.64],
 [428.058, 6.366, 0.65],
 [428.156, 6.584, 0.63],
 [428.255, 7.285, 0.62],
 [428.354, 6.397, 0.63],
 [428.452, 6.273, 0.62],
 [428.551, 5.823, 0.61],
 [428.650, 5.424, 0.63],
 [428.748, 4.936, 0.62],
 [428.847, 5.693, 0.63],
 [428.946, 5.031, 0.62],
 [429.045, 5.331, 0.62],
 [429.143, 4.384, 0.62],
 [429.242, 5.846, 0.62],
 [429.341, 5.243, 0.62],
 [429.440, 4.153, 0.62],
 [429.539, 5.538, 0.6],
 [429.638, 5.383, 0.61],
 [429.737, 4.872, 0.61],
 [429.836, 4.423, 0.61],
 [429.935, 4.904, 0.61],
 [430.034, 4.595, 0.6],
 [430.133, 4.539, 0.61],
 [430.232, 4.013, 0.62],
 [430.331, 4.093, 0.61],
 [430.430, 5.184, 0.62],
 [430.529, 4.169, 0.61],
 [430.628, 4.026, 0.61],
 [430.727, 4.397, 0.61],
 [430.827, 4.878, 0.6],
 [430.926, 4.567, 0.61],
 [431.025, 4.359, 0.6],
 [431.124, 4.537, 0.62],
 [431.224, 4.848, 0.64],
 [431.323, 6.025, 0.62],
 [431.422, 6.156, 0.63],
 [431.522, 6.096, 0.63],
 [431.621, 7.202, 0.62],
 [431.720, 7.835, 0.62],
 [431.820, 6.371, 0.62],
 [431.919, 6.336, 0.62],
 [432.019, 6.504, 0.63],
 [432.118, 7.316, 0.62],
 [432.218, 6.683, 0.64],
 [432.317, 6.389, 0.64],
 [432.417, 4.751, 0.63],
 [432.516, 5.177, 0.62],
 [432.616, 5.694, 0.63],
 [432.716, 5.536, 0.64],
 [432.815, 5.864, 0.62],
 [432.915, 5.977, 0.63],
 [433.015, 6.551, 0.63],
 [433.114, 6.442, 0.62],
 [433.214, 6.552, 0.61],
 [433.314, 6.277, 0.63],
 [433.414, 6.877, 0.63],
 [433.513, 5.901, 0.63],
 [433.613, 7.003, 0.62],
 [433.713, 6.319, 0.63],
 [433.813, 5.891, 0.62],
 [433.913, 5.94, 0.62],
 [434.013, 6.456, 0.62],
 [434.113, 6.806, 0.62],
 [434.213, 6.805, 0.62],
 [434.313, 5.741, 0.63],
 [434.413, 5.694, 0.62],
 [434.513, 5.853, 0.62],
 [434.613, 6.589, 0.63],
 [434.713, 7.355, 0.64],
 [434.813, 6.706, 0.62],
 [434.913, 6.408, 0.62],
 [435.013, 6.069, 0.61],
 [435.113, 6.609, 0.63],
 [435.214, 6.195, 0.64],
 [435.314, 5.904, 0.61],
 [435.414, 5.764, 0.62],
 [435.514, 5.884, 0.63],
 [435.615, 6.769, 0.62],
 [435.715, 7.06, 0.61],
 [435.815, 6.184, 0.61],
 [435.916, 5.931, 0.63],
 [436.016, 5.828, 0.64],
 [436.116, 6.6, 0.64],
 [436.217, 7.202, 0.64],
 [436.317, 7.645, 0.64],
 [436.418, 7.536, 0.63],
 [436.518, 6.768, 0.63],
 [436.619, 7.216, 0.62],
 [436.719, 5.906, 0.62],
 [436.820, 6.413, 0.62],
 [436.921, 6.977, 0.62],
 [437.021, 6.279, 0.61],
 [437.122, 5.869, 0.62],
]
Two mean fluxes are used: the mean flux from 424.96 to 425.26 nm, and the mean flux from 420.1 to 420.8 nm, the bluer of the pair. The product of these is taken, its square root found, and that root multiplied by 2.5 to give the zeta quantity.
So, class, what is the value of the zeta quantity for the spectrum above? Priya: 13.9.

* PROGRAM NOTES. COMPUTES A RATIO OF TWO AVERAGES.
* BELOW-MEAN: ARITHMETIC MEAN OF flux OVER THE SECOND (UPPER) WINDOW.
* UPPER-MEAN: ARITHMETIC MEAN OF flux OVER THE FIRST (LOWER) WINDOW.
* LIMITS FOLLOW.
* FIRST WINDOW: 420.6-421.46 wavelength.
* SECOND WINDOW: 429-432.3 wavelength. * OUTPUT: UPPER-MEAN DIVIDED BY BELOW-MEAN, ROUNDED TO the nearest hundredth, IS 1.15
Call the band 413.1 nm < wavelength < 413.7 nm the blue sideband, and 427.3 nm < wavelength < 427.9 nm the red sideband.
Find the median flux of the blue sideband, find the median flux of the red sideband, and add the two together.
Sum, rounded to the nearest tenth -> 11.0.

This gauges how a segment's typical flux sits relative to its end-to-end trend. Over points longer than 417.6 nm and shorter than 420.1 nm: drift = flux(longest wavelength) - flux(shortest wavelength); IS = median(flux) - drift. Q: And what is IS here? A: 6.07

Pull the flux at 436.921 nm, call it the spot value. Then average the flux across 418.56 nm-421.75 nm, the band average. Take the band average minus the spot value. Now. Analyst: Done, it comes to -1.1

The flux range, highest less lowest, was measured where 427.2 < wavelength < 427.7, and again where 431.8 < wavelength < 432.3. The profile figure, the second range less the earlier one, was 0.18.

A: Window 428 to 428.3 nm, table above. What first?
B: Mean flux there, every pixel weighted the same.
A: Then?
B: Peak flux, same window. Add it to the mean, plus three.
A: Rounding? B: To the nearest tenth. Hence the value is 17.0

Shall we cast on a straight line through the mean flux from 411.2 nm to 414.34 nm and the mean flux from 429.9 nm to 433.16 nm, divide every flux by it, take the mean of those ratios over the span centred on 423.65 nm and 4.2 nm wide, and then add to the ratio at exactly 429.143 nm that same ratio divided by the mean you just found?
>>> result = 1.55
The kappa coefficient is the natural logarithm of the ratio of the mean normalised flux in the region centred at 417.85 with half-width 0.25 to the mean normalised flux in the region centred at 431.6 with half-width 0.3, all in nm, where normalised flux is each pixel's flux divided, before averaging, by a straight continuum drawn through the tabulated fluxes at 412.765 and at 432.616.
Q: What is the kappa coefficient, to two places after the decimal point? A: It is -0.16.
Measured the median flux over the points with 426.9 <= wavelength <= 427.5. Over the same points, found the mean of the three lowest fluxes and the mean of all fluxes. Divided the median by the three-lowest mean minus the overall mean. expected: -14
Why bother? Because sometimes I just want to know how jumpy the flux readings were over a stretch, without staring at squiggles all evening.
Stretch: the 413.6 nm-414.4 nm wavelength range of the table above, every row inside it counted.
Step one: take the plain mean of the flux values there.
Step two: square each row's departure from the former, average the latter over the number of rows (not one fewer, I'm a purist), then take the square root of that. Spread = 0.47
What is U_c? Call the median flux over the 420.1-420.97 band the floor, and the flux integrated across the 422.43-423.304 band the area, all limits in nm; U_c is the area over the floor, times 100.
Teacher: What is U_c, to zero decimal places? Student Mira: 87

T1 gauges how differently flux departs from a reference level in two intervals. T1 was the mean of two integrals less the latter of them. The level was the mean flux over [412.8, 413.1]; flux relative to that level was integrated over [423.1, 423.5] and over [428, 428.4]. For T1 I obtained -0.24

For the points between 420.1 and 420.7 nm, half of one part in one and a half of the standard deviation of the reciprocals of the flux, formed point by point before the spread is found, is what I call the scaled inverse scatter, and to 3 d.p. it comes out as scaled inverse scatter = 0.001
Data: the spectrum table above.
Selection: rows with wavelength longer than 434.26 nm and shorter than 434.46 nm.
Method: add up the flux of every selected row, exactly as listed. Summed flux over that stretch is 11.4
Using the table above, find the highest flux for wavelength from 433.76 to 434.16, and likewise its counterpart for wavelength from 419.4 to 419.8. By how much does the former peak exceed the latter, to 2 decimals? 0.97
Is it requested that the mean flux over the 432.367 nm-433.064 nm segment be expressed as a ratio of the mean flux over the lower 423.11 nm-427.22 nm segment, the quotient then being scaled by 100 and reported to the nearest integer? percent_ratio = 98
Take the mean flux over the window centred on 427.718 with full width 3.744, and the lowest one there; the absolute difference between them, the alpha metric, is 1.5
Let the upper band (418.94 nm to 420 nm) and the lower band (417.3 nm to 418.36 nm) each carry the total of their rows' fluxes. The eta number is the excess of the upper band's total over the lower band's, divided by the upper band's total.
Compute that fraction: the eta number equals 0.10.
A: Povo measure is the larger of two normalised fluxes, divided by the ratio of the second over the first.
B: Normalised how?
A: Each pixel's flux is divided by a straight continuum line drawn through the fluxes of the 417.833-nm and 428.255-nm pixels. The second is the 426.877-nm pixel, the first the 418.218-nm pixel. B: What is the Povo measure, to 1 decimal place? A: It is 2.0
